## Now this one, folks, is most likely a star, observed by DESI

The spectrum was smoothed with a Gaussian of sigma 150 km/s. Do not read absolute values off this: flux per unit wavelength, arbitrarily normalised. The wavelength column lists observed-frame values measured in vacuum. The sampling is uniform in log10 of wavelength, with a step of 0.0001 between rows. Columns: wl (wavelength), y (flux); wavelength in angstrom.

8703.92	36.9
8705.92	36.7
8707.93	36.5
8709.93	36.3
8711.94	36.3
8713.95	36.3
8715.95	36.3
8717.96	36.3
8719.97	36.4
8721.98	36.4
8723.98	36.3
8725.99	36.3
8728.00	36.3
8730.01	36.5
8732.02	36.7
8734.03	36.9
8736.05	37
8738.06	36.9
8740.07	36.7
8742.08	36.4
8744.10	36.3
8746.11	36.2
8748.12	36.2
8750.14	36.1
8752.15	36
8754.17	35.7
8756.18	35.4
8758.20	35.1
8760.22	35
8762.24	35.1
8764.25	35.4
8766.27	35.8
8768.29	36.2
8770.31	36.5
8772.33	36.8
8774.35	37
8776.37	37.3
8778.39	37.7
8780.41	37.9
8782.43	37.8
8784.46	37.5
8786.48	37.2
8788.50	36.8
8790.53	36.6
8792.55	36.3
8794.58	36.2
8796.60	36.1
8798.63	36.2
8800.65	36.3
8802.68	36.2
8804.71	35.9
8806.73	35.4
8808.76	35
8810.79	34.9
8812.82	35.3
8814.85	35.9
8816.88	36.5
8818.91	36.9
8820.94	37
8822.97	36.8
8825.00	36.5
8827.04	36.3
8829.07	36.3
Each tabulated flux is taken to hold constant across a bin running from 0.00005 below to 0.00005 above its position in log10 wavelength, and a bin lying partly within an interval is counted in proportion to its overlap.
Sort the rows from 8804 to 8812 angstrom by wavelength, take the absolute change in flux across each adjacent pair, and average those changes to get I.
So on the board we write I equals 0.33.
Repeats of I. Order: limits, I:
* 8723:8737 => 0.12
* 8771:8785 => 0.25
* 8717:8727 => 0.05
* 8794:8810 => 0.23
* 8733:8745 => 0.16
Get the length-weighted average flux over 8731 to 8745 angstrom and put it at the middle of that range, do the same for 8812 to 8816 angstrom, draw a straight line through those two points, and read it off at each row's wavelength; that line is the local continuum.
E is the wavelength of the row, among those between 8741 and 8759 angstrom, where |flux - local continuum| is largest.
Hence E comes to 8758.20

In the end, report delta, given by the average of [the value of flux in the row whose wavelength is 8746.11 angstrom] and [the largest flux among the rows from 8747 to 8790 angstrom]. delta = 37.05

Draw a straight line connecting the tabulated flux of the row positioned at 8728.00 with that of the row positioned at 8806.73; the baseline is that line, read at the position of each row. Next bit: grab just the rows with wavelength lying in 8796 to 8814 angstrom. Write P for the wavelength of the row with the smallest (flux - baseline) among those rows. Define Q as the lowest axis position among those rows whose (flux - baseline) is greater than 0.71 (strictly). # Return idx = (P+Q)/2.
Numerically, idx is 8805.7 angstrom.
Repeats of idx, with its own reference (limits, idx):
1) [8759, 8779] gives 8766.3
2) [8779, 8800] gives 8788.5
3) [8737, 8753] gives 8745.1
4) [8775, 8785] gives 8776.4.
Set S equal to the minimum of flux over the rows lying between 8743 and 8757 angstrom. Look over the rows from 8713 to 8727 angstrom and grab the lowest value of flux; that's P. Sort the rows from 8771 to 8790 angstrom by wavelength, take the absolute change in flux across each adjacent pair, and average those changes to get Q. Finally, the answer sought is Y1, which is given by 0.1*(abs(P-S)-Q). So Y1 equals 0.06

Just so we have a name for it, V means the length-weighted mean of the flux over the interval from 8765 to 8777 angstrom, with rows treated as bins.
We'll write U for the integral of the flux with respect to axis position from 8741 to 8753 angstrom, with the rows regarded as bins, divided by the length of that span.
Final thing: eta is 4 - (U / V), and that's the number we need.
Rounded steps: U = 36.2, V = 36.5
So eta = 3.01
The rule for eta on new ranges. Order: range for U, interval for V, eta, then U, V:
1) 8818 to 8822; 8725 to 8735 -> 2.99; 37.0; 36.5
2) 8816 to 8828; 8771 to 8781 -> 3.02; 36.7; 37.3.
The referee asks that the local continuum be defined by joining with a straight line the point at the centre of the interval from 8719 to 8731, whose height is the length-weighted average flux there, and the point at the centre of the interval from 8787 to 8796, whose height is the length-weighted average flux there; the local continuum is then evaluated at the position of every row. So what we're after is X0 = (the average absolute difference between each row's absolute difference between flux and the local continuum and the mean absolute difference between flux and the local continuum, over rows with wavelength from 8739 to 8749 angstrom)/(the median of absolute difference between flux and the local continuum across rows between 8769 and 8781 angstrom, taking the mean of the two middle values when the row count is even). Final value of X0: 0.1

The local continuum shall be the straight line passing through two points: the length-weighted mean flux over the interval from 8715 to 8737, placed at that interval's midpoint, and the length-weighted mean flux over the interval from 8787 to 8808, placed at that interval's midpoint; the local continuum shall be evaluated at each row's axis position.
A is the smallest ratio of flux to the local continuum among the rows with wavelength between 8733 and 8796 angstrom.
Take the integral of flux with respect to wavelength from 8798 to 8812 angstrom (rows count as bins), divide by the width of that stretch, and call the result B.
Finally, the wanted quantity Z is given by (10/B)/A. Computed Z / 0.291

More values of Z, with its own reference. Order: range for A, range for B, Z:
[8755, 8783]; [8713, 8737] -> 0.285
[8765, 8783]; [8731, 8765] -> 0.281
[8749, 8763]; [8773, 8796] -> 0.280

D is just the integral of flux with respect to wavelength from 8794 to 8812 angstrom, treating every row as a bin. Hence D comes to 644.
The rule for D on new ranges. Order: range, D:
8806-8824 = 648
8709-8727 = 654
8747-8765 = 640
